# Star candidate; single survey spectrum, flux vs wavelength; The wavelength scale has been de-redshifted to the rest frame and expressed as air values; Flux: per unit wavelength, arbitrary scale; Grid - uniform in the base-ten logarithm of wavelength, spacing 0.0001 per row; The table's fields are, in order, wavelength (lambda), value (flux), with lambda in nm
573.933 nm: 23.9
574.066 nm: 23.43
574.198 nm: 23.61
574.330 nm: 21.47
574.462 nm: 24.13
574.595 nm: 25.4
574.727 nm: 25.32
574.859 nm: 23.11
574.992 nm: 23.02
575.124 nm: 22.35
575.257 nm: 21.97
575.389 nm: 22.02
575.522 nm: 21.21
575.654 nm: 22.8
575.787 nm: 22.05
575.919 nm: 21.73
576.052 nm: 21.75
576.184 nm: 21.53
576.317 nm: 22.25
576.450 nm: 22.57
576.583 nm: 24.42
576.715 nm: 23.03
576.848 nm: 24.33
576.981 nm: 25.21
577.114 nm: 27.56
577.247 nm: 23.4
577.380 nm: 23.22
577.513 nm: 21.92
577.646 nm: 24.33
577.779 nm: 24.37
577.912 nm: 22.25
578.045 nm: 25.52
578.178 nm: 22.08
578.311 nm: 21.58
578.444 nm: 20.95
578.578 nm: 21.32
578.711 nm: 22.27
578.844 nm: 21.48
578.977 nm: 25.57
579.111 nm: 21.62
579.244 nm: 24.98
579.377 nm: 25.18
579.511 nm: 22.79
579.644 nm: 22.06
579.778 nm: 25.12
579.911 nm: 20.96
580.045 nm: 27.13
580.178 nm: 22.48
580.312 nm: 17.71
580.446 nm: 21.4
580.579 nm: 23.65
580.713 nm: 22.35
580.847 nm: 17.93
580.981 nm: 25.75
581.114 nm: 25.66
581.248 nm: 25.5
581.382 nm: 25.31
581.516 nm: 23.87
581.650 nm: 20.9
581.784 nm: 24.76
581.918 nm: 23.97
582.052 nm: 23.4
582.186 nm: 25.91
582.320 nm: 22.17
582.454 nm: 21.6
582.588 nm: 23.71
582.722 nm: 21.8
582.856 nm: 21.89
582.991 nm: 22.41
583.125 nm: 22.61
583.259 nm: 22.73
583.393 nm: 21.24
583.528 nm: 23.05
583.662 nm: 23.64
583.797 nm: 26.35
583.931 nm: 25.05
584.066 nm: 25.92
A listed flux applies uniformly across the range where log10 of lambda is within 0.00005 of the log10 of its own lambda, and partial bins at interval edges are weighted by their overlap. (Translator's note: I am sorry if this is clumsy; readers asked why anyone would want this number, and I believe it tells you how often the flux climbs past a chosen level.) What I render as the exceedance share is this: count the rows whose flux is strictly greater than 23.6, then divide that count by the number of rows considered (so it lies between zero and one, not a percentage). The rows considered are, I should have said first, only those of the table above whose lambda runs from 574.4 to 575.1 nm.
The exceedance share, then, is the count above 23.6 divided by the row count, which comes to 0.60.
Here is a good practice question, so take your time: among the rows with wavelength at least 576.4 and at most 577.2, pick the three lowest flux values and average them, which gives 23.3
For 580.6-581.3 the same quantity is 21.9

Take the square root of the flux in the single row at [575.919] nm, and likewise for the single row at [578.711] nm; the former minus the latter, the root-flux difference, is -0.06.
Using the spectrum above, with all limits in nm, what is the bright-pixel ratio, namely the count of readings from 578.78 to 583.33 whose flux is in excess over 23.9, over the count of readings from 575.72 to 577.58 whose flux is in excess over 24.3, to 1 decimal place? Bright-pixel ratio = 3.0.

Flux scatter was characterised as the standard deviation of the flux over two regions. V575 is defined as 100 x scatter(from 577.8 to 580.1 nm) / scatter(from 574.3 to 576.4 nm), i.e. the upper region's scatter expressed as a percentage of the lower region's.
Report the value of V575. 154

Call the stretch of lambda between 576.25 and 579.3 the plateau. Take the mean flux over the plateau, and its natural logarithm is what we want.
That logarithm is 3.149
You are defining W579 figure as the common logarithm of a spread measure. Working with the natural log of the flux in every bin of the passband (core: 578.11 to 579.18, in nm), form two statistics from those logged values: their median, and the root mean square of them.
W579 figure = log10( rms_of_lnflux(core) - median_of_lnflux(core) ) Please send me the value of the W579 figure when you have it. -1.66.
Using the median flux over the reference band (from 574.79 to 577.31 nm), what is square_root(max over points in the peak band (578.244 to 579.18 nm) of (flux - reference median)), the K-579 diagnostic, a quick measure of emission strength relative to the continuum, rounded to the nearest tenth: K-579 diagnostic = 1.7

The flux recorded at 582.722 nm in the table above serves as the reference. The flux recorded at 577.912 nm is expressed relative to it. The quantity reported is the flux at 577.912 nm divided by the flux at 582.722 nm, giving 1.02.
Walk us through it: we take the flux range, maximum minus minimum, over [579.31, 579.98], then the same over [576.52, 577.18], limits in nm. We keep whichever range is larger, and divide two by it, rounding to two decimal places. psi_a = 0.44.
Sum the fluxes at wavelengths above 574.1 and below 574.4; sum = 45.1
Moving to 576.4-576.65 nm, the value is 47.0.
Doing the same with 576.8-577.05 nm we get 49.5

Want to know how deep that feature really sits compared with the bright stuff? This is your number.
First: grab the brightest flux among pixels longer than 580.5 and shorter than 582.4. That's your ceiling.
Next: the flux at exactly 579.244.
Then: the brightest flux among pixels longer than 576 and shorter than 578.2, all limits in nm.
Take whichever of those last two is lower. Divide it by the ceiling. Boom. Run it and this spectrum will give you 0.96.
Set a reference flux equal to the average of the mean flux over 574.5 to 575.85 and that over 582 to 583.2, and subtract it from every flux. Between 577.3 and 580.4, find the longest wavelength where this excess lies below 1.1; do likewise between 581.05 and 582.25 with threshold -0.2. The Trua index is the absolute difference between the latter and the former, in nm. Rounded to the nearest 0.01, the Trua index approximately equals 1.34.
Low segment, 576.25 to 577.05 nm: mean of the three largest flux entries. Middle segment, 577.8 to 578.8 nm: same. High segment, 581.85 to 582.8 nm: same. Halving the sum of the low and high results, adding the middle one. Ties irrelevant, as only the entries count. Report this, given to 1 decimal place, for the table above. 47.9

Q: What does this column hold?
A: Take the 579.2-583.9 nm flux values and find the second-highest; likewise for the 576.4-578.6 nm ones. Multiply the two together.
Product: 672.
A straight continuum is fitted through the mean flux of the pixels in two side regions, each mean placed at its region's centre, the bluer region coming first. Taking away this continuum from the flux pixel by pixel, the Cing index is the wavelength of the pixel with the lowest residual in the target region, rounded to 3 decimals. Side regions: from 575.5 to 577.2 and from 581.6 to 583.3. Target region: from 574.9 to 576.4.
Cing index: 575.522 nm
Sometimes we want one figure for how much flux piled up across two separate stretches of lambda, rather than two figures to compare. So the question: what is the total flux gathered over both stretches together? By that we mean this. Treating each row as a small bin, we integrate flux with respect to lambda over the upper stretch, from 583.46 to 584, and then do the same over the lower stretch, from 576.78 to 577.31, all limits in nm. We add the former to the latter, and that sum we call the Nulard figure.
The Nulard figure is 26.5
